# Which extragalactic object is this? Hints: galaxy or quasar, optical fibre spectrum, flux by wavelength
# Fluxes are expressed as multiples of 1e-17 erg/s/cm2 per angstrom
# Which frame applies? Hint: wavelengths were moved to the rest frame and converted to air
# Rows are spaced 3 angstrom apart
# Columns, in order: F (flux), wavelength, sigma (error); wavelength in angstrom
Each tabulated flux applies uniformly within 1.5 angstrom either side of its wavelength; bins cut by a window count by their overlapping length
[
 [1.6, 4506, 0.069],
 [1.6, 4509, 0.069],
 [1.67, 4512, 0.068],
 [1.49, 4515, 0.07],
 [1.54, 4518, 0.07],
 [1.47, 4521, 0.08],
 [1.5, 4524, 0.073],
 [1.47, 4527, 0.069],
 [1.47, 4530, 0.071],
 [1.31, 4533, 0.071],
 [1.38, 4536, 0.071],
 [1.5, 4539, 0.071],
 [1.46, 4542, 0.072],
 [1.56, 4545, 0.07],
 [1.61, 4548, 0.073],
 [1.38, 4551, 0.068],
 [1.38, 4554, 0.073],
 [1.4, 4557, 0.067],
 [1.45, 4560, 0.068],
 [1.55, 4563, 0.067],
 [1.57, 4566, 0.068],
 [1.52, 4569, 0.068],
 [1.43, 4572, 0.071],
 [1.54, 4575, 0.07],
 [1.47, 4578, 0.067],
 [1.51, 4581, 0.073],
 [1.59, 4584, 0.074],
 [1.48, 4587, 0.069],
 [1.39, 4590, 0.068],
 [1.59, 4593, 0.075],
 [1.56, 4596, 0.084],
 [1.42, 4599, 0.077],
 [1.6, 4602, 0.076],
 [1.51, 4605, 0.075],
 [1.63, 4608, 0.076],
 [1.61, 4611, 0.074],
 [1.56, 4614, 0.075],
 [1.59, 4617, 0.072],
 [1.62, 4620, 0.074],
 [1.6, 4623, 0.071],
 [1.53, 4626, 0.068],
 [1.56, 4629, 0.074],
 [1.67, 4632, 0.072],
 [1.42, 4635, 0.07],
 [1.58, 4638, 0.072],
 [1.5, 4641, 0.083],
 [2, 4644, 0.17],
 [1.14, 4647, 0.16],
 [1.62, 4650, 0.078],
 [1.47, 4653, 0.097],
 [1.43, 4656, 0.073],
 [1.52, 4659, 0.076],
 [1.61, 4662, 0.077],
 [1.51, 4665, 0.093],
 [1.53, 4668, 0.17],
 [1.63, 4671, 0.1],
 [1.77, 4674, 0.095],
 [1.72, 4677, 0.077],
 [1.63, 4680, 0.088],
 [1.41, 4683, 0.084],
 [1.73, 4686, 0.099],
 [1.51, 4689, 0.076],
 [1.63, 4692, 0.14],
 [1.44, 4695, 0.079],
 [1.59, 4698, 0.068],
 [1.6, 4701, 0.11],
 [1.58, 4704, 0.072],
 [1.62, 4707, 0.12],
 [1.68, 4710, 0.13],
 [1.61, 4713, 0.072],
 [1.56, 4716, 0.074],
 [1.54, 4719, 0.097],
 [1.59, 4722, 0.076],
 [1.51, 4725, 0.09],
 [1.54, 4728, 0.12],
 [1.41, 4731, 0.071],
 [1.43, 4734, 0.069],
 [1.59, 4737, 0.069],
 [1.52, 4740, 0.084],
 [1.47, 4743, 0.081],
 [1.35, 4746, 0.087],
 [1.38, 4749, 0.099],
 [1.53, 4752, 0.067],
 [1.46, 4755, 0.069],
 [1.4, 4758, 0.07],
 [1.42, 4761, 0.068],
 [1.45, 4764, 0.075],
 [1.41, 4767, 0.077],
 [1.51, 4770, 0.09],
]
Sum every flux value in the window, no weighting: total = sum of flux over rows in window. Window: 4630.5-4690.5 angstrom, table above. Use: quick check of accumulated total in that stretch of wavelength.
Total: 31.4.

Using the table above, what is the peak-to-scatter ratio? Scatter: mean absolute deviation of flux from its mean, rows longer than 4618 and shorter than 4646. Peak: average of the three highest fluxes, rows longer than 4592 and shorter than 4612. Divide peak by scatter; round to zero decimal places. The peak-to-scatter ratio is 16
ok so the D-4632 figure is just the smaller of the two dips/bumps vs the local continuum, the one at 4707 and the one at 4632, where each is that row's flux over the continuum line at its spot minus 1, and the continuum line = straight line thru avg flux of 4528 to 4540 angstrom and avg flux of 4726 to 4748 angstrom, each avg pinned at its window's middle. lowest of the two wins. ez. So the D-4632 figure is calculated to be 0.11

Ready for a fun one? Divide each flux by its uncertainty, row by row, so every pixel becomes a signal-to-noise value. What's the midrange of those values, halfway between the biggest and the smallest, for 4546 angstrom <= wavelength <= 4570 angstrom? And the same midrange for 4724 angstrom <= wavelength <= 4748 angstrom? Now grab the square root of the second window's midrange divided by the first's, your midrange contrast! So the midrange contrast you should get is 0.92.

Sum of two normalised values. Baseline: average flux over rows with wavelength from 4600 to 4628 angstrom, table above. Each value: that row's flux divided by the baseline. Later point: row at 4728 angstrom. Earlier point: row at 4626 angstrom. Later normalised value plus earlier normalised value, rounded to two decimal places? 1.94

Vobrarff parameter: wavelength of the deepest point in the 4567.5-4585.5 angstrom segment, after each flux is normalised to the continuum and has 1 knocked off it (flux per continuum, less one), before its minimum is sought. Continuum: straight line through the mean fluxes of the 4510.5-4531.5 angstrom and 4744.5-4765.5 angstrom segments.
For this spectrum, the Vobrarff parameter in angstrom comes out 4572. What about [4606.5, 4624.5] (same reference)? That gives 4614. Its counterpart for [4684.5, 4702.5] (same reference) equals 4695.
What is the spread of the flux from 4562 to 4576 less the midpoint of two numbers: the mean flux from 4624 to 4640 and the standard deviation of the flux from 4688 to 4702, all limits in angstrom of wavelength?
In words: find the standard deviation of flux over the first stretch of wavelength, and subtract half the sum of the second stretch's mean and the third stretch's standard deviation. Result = -0.76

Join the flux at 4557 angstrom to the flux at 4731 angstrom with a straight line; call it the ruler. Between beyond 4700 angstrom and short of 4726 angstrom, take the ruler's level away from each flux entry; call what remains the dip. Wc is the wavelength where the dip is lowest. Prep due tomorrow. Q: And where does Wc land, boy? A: 4725 angstrom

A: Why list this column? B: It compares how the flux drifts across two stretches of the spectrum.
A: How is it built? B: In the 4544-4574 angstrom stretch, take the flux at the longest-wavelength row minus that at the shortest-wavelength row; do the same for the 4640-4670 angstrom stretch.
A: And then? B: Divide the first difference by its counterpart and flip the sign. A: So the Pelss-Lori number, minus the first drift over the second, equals 4.3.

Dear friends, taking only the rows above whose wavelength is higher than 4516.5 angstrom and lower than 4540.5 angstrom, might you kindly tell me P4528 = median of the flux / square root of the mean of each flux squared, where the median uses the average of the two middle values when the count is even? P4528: 1.01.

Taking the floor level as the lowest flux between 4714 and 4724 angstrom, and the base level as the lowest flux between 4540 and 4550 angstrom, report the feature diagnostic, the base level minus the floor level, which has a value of -0.08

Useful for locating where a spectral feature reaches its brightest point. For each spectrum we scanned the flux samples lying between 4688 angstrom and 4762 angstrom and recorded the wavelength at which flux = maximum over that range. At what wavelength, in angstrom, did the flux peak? 4710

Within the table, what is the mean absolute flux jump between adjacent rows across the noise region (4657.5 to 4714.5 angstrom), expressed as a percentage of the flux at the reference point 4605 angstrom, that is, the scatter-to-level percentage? 7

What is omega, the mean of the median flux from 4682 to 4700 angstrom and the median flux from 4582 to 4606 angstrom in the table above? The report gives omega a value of 1.54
